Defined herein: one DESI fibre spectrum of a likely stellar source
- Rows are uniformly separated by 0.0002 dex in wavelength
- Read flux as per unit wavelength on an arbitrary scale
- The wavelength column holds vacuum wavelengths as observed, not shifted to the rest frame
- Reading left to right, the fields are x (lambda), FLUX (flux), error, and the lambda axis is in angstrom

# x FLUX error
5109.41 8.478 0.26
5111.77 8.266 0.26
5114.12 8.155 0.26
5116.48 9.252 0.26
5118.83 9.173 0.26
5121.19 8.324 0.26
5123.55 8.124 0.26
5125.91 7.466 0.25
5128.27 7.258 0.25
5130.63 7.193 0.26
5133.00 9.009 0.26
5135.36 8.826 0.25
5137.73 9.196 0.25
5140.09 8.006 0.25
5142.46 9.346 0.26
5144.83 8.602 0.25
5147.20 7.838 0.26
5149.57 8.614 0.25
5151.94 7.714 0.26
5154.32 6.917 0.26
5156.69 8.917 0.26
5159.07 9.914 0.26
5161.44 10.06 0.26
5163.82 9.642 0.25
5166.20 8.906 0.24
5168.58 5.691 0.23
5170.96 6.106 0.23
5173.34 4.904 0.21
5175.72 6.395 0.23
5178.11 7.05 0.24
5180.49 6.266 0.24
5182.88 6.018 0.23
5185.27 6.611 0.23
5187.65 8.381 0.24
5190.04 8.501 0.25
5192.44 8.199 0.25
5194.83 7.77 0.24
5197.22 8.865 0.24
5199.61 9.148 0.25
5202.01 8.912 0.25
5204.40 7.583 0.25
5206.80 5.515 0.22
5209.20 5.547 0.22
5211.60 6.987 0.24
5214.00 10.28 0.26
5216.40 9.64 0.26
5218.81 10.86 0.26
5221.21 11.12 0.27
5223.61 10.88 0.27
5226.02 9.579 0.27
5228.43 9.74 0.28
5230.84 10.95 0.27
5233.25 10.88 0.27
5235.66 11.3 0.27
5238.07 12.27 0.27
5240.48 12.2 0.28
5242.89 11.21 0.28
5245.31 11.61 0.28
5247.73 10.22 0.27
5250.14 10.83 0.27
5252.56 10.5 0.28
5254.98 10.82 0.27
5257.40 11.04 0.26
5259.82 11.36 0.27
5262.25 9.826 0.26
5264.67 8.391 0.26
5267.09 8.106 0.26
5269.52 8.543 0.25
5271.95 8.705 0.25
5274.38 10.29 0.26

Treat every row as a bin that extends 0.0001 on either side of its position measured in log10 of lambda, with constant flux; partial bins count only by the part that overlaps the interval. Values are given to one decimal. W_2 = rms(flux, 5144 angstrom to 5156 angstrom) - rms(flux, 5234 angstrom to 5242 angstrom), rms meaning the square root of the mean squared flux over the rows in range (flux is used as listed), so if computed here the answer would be -4.0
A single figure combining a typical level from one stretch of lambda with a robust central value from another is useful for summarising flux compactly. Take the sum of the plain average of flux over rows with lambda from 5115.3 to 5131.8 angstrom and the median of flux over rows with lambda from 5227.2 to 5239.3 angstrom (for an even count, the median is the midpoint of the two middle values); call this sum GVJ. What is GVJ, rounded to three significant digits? 19.1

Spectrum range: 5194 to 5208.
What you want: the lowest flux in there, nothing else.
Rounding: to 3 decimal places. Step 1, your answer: 5.515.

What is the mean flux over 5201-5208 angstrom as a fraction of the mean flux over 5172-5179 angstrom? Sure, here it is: 1.2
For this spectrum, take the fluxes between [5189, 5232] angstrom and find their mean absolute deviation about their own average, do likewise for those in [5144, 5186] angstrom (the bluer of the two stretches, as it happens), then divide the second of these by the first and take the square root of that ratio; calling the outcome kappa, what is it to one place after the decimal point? 1.0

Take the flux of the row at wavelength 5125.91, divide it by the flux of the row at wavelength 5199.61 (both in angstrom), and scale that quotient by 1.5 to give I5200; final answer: 1.2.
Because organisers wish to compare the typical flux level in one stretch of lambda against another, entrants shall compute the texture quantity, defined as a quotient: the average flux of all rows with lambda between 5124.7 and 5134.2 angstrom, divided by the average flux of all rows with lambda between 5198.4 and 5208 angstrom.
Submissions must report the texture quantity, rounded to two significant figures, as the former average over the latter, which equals 0.99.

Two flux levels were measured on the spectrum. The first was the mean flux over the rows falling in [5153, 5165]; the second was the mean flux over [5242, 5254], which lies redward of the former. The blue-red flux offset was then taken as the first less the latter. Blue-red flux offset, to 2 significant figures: -1.8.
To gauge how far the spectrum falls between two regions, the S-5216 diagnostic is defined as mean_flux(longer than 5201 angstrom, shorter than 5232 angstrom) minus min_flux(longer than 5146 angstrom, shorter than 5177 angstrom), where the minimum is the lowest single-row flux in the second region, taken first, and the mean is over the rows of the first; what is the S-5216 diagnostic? 4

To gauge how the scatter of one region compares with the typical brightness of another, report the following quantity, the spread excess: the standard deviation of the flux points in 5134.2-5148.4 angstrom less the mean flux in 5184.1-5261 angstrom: -9.1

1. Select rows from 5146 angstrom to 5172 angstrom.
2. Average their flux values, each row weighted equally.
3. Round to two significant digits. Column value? 8.2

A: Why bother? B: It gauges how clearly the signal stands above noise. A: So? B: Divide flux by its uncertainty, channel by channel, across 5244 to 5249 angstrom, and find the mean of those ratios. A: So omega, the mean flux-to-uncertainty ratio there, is 39.7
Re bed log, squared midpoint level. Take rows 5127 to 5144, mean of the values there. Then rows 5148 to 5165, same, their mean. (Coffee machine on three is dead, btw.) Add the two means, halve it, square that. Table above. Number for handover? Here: 74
